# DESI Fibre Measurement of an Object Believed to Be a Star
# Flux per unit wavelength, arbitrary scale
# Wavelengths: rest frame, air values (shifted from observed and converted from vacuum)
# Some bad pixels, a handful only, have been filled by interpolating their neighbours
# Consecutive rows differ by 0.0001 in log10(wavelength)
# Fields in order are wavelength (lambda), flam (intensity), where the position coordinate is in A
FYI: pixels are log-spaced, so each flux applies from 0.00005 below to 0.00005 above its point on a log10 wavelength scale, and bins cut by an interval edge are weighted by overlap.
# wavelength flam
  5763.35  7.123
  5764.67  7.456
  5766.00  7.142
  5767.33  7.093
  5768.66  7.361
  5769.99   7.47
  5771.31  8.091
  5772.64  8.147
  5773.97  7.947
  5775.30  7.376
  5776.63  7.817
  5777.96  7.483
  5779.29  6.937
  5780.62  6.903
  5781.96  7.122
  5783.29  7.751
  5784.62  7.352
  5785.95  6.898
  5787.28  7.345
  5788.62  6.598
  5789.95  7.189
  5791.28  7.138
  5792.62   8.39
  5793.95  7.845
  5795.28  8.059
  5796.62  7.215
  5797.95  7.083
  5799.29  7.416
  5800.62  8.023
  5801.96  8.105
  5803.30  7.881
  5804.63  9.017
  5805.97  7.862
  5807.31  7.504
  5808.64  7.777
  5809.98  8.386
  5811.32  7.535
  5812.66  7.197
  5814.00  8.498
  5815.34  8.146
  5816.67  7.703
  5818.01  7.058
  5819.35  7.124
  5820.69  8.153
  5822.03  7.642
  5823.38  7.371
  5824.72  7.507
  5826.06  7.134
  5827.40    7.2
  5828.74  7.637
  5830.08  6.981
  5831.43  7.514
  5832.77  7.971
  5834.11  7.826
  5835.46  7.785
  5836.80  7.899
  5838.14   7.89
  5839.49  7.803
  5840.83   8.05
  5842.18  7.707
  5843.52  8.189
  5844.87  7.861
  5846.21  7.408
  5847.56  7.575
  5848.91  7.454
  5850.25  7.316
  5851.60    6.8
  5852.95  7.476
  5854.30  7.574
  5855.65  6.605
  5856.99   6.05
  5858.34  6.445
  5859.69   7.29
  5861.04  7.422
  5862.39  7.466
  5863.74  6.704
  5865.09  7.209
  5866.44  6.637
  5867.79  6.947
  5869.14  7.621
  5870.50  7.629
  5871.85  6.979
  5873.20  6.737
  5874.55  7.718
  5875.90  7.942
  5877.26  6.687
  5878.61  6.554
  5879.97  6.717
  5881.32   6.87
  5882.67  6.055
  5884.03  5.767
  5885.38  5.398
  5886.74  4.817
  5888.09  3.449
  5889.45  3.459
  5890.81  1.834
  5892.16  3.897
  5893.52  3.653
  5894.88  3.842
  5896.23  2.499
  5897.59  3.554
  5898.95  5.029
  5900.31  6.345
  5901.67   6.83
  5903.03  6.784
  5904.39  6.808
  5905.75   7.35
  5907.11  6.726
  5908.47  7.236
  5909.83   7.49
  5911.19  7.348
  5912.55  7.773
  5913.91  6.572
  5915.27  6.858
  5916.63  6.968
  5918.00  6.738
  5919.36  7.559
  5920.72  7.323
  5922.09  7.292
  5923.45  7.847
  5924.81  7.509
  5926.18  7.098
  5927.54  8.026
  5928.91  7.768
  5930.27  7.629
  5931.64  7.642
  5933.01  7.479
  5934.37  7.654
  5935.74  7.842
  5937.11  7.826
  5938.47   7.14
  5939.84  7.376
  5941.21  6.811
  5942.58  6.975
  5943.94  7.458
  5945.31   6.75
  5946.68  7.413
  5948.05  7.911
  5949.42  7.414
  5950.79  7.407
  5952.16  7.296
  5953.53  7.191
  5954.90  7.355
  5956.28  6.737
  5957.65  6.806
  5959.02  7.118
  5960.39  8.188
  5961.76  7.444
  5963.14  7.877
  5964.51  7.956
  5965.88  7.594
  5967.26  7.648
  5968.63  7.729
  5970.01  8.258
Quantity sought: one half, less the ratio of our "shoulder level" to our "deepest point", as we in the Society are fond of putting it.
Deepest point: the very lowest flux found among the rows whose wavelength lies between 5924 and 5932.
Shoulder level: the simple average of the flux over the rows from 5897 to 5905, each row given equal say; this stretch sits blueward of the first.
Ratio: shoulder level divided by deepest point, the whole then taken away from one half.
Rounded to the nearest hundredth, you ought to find -0.33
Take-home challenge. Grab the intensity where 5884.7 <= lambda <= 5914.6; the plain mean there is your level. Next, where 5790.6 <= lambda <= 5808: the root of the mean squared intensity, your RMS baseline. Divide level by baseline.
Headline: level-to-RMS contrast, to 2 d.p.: 0.69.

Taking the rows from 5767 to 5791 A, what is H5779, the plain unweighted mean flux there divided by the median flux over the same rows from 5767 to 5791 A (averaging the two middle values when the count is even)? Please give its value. 1.00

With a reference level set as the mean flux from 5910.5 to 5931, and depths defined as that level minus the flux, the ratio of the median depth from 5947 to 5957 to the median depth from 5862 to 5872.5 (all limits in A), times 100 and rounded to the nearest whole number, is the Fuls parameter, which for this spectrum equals 0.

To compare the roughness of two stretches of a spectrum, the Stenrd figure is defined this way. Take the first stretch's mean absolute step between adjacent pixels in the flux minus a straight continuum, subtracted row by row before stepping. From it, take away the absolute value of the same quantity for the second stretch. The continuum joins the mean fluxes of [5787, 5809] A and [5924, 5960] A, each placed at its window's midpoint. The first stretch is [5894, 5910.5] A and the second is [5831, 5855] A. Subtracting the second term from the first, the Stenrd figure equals 0.44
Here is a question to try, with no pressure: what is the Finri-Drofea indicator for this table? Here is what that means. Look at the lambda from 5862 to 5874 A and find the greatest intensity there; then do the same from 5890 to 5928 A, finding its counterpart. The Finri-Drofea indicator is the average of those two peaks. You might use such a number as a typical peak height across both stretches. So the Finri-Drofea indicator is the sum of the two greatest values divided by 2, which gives 7.83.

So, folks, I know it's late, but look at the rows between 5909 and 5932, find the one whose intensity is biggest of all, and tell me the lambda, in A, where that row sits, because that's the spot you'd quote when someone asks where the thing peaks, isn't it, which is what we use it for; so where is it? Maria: 5927.54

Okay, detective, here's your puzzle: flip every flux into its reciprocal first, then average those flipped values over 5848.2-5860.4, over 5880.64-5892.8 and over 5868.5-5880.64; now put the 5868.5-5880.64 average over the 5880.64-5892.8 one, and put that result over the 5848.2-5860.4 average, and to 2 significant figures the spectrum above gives 3.9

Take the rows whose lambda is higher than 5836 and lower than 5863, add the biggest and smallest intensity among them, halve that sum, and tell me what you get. 7.1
